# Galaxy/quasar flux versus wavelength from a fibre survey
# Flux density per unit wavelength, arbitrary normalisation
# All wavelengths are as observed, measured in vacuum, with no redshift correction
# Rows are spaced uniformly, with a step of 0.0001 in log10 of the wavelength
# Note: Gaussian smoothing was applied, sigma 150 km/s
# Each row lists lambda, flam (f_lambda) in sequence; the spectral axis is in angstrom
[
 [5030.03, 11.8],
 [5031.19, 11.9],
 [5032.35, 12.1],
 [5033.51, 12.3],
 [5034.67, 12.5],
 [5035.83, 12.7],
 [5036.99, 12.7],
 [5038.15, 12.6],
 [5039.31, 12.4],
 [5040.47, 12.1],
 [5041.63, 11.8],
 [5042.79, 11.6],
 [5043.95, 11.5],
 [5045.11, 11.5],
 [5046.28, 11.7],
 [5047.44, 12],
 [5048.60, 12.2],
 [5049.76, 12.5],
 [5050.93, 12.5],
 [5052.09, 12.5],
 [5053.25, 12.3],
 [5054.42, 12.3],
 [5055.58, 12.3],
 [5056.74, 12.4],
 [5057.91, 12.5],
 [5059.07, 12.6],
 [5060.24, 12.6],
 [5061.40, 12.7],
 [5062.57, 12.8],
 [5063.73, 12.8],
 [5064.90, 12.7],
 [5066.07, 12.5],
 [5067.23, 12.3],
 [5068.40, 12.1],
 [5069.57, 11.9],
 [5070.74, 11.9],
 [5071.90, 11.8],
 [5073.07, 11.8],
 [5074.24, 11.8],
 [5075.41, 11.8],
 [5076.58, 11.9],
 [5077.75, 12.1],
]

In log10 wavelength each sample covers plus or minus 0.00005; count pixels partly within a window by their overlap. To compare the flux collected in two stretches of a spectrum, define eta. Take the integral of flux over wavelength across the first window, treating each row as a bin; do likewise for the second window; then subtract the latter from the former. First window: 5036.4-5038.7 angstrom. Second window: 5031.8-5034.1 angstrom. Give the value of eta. 1.1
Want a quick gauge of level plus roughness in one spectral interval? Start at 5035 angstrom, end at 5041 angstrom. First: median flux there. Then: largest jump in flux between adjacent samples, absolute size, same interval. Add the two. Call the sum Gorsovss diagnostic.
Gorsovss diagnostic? 12.9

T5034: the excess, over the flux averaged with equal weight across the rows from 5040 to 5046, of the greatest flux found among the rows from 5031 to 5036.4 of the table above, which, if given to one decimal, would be 1.0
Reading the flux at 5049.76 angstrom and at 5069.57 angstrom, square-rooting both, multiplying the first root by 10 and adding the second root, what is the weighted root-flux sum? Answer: 38.80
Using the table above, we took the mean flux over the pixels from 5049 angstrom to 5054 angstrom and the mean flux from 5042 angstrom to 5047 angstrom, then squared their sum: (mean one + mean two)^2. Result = 577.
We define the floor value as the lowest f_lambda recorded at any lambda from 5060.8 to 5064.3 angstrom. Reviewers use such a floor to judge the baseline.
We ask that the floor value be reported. 12.7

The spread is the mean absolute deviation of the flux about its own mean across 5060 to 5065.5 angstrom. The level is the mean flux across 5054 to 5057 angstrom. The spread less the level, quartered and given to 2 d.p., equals -3.07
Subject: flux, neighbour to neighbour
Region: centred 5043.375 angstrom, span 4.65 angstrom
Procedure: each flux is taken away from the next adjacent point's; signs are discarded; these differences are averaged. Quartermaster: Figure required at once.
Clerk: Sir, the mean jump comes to 0.100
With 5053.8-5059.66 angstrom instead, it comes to 0.075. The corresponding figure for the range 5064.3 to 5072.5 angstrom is 0.150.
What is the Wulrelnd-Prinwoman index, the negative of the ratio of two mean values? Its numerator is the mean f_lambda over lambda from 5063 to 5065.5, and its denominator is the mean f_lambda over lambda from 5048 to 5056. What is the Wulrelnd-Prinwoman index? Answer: -1.03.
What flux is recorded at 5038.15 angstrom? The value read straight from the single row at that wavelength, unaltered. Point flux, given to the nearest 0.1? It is 12.6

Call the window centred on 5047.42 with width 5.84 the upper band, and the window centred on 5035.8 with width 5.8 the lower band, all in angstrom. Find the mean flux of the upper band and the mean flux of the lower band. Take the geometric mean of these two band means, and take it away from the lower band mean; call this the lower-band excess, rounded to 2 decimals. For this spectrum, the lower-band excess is 0.29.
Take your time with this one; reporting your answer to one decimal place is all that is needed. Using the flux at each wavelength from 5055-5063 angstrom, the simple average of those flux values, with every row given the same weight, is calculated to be 12.6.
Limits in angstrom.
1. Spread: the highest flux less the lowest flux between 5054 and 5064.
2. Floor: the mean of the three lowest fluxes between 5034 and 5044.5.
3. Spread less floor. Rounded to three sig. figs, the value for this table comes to -11.1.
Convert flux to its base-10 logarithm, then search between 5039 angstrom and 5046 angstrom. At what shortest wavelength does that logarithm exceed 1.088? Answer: 5039.31 angstrom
